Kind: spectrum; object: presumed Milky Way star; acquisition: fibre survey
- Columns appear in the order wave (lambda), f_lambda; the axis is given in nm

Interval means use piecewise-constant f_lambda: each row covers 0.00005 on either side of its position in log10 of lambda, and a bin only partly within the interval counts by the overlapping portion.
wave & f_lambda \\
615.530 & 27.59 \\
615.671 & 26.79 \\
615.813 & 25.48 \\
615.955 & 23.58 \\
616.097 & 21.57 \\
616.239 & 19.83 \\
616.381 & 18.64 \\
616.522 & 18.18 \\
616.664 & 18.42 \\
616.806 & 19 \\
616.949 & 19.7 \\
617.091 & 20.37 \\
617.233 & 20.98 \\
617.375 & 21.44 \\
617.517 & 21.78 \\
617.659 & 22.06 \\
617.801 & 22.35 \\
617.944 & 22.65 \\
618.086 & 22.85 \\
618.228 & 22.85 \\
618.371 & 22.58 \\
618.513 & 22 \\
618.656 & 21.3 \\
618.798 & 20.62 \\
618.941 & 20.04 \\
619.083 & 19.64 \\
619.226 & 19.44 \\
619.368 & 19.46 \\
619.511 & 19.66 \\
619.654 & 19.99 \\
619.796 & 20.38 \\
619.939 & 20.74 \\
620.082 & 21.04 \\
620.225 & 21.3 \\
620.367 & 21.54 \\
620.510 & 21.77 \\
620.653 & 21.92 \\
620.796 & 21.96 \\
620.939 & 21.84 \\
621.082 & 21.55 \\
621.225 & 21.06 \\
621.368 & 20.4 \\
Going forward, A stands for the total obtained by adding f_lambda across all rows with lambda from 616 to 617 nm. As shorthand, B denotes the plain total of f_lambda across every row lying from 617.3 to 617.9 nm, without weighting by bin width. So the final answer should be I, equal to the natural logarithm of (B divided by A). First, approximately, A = 135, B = 88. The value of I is -0.4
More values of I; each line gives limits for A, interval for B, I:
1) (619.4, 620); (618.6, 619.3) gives 0.2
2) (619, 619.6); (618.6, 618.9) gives -0.6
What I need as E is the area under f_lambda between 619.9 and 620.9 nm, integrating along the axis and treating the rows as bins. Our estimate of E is 21.5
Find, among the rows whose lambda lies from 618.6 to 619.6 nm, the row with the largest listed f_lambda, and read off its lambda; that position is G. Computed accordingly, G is 618.656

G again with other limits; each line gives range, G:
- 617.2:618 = 617.944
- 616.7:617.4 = 617.375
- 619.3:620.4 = 620.367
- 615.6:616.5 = 615.671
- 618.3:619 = 618.371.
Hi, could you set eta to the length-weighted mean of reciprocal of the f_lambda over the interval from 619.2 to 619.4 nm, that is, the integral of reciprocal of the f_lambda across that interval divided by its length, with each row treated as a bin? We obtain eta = 0.0516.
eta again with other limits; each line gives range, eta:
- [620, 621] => 0.0463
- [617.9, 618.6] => 0.0443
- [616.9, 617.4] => 0.0486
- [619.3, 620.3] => 0.0491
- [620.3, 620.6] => 0.0461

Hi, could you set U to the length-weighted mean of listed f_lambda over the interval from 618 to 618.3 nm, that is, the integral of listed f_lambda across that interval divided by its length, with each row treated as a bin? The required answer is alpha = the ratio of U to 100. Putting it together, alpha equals 0.228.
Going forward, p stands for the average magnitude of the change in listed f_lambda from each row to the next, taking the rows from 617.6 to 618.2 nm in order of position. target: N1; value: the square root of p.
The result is 0.51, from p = 0.26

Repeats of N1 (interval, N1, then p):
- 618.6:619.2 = 0.74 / 0.55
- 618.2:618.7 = 0.72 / 0.52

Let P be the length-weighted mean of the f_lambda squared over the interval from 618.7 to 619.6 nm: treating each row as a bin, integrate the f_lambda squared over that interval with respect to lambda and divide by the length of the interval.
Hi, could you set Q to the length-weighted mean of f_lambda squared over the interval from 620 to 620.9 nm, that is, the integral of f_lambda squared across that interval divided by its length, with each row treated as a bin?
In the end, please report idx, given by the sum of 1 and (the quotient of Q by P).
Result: 2.18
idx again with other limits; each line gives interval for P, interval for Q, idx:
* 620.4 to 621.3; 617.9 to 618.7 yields 2.07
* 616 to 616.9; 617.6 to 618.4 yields 2.35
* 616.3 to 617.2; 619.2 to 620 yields 2.09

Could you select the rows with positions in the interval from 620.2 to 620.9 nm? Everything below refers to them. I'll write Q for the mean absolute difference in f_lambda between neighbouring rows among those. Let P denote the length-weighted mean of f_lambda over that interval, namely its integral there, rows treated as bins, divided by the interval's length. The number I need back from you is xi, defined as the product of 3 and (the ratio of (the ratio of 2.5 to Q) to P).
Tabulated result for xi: 2.1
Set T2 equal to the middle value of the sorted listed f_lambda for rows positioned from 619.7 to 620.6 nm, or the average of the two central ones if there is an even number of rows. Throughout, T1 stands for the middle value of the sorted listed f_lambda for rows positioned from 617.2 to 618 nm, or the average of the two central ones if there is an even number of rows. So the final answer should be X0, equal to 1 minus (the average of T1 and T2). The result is -20.5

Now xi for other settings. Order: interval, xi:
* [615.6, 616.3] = 0.2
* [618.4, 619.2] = 0.6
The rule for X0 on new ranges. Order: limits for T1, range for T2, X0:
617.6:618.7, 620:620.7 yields -21.0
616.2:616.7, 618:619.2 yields -19.1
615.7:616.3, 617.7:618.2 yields -21.6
